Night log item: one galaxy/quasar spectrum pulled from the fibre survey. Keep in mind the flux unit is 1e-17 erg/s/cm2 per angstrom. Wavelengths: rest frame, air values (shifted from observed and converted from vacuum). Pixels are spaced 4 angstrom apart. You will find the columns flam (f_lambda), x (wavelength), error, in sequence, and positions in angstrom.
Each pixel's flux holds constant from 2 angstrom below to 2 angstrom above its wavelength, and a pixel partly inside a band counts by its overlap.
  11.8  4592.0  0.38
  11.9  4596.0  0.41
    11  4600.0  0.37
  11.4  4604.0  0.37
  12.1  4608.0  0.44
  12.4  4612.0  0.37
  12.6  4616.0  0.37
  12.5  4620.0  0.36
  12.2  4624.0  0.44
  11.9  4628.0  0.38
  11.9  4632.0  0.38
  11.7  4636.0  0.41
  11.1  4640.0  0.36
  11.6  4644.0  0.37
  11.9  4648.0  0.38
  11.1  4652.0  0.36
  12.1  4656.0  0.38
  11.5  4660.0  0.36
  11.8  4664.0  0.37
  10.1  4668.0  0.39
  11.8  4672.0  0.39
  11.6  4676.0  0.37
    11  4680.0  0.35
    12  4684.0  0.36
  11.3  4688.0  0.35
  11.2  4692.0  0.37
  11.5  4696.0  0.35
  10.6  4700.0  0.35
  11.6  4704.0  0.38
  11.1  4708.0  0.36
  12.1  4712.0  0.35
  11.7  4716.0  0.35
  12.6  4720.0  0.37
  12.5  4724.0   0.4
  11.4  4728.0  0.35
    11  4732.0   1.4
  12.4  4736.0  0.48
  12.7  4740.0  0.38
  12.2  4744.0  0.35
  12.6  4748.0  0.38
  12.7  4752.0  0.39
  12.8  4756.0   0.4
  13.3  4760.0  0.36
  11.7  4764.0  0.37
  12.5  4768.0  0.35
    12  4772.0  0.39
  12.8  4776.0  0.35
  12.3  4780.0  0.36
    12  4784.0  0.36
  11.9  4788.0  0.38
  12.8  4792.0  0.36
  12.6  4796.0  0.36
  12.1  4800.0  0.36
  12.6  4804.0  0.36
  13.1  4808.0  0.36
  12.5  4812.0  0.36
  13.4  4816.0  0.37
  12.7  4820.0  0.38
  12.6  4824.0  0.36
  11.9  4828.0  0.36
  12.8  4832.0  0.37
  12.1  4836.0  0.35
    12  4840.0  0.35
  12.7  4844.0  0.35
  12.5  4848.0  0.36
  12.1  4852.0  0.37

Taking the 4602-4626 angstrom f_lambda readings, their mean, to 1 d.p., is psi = 12.2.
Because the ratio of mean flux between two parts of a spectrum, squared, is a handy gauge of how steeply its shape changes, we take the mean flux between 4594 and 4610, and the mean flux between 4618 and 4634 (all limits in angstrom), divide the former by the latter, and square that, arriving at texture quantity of 0.915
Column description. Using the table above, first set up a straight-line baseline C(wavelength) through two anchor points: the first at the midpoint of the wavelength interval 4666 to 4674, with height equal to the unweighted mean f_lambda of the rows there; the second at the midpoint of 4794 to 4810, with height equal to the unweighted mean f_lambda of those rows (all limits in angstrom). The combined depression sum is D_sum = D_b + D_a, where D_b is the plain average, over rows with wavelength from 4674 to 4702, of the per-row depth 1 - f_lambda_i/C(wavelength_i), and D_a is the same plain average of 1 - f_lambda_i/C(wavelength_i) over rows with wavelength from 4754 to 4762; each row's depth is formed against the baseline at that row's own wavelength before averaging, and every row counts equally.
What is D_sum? -0.10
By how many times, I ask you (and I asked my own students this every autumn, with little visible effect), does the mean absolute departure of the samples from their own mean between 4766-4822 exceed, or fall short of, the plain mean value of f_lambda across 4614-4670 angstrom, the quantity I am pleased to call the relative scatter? 0.029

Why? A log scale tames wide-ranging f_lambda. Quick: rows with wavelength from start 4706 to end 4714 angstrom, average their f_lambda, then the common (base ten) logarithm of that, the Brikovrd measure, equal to 1.06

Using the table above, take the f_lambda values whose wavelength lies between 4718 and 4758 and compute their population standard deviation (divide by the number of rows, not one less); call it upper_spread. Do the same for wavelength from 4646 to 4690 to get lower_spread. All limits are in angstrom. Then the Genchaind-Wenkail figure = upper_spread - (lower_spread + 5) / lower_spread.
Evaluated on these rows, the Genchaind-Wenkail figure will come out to -9.5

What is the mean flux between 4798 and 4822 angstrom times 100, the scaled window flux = 1273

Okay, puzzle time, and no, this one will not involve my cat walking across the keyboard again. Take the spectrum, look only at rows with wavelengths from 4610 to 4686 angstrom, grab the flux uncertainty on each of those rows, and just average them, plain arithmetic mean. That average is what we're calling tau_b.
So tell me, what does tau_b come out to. 0.376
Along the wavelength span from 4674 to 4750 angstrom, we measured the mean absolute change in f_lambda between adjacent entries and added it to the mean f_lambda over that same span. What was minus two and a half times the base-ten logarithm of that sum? -2.73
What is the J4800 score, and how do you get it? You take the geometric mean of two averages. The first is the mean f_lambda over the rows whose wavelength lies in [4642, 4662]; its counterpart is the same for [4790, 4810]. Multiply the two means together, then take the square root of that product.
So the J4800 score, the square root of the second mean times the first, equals 12.1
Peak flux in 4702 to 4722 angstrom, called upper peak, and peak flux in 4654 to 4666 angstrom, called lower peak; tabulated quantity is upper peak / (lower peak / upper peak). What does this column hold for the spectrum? 13.1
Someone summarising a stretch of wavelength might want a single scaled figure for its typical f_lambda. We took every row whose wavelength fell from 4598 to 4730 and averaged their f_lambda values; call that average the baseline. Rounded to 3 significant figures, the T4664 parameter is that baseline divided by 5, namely 2.33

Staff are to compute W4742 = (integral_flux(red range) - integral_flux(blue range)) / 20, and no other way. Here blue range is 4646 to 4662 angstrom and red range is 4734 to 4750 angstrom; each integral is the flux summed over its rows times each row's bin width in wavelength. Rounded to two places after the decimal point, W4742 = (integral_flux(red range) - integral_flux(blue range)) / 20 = 0.66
